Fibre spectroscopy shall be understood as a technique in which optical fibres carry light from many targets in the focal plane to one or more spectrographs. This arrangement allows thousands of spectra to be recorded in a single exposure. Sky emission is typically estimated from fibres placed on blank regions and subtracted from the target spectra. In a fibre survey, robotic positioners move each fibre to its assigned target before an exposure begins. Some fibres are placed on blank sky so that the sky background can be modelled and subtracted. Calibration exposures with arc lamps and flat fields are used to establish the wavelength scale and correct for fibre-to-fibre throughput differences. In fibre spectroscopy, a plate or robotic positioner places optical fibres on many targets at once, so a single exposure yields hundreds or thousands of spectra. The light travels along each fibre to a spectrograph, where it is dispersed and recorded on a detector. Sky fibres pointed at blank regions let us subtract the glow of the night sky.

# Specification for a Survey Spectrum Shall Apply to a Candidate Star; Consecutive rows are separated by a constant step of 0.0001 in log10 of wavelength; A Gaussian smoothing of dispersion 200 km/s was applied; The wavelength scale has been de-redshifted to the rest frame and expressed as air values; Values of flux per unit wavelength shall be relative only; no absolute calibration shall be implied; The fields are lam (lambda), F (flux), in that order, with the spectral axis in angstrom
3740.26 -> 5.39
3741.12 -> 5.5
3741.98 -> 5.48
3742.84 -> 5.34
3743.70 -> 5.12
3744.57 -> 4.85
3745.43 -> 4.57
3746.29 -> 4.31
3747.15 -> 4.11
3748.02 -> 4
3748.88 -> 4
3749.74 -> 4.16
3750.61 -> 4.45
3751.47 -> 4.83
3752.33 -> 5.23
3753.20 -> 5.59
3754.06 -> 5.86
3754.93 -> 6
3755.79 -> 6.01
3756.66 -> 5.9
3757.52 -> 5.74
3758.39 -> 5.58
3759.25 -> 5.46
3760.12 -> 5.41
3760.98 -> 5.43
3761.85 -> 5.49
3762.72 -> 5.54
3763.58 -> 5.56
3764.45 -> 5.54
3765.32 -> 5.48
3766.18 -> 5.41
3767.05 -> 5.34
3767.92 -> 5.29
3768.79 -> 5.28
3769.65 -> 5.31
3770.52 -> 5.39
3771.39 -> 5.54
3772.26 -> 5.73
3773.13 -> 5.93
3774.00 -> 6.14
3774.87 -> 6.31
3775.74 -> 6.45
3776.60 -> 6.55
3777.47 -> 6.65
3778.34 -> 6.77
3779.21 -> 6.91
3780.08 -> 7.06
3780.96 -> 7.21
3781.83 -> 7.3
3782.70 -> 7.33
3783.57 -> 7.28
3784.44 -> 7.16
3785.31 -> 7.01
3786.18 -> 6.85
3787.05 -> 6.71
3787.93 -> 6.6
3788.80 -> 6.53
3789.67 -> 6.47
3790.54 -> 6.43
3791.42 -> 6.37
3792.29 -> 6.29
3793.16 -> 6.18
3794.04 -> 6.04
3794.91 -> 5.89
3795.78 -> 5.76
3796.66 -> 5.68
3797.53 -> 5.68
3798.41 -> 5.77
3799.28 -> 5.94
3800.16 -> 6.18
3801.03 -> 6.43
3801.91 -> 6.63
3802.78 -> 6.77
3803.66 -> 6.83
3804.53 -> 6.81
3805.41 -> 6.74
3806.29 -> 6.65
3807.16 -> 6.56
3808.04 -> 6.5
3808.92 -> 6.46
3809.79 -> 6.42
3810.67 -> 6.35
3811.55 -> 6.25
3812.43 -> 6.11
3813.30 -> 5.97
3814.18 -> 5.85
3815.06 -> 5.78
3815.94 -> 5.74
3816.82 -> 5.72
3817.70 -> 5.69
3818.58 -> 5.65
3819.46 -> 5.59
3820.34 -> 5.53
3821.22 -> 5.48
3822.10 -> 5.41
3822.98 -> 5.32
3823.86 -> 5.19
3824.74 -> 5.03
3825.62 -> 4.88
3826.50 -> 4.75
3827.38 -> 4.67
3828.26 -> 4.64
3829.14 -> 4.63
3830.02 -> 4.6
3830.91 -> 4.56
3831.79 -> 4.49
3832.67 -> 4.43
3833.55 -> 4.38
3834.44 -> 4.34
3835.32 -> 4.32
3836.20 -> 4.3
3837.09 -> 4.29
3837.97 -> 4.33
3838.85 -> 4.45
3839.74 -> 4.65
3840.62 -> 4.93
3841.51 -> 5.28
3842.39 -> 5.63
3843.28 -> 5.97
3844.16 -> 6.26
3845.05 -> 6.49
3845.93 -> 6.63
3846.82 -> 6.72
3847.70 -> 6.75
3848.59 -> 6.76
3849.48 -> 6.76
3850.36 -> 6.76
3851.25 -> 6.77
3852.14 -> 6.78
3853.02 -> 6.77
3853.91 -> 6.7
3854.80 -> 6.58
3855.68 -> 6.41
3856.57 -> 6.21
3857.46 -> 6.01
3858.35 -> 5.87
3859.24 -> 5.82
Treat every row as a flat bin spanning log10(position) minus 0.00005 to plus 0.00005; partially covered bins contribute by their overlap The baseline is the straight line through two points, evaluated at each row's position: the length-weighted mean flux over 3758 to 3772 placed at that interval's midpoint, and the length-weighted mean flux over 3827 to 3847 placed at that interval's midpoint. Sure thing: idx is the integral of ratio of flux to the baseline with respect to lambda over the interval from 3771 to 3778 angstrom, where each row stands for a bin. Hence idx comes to 8.0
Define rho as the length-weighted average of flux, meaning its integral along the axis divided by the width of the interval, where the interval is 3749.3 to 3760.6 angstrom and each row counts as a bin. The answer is 5.4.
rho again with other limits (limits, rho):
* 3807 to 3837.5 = 5.3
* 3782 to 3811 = 6.5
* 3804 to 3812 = 6.5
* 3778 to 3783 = 7.1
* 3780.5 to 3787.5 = 7.1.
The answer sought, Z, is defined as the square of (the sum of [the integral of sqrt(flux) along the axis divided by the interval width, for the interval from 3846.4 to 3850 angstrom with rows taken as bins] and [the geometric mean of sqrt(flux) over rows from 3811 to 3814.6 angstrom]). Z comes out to 25.6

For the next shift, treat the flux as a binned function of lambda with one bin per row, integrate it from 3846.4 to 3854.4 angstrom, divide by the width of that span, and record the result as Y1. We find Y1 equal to 6.8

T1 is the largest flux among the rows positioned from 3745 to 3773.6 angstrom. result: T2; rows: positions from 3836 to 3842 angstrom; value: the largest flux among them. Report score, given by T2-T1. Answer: -0.73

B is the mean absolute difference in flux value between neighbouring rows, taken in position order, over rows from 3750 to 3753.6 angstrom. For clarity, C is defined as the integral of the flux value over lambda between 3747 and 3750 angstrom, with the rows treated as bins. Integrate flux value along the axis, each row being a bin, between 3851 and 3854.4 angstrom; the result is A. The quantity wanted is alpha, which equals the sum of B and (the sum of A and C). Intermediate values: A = 22.9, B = 0.38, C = 12.2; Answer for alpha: 36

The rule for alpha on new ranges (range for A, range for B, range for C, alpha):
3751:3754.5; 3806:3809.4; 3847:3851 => 46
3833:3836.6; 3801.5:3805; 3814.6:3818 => 35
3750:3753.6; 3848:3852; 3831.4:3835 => 34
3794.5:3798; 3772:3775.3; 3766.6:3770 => 38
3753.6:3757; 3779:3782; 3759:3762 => 37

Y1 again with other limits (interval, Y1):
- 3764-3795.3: 6.3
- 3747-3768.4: 5.3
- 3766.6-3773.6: 5.5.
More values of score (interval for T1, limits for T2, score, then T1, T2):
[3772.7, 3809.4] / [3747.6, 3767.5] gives -1.32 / 7.33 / 6.01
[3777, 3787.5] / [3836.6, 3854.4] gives -0.55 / 7.33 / 6.78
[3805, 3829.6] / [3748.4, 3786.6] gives 0.59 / 6.74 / 7.33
